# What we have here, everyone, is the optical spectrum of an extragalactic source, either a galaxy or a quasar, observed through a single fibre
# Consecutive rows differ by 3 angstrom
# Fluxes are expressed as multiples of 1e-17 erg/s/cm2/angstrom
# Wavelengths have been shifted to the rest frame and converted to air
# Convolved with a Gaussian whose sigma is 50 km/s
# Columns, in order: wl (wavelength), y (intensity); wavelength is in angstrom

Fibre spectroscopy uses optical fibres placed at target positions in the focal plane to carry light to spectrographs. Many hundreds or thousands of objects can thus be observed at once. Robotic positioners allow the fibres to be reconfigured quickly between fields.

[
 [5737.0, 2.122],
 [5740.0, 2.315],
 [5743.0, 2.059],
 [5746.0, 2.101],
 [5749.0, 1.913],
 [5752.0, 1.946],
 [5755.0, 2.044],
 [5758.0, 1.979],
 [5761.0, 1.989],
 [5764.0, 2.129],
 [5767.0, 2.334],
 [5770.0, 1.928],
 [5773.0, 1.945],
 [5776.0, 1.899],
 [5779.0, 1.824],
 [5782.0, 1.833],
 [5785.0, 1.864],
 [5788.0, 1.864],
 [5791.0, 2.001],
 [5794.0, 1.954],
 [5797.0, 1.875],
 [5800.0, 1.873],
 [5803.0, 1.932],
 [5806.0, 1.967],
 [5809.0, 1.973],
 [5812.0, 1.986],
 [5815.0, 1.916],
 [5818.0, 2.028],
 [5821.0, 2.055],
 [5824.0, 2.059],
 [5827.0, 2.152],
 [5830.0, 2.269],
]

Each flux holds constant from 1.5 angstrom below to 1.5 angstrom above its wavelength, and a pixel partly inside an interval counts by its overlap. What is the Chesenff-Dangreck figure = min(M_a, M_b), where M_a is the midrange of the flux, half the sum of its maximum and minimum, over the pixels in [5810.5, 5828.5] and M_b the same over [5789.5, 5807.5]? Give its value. 1.937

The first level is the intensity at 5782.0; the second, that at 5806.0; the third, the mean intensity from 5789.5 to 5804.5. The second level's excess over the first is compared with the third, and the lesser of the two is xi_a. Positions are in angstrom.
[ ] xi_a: 0.13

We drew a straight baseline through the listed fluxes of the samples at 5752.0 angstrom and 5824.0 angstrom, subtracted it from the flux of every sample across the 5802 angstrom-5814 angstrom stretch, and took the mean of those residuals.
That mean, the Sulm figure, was -0.07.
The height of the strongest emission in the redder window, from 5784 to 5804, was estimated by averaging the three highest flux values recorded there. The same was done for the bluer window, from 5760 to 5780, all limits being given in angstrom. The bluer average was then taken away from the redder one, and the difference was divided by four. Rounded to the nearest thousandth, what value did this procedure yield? -0.047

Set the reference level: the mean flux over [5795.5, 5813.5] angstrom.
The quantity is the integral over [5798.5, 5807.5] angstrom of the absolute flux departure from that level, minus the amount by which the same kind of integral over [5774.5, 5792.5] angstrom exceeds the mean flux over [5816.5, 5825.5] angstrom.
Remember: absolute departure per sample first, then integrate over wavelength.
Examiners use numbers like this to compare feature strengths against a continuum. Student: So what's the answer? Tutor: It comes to 1.0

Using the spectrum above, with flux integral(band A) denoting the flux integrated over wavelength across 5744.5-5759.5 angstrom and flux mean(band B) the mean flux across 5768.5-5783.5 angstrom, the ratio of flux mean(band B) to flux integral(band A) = 0.0630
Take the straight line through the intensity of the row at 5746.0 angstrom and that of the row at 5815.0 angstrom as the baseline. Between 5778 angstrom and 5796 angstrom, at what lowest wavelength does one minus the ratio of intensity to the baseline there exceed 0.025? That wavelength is 5779.0 angstrom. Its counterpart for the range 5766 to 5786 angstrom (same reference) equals 5770.0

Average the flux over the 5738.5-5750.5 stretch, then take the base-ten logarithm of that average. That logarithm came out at 0.32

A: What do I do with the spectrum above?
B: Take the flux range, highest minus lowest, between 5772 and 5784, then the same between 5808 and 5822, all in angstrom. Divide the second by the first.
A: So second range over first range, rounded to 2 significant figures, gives 1.1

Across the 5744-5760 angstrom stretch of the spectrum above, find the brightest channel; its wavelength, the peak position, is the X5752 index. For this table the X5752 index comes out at 5746.0 angstrom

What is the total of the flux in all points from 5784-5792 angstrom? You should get 5.7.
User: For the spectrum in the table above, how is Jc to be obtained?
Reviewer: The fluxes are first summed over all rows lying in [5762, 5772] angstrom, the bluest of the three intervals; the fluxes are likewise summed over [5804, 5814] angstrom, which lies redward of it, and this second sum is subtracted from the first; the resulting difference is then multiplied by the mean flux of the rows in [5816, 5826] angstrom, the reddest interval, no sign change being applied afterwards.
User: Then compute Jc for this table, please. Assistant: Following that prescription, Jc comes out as 1.0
